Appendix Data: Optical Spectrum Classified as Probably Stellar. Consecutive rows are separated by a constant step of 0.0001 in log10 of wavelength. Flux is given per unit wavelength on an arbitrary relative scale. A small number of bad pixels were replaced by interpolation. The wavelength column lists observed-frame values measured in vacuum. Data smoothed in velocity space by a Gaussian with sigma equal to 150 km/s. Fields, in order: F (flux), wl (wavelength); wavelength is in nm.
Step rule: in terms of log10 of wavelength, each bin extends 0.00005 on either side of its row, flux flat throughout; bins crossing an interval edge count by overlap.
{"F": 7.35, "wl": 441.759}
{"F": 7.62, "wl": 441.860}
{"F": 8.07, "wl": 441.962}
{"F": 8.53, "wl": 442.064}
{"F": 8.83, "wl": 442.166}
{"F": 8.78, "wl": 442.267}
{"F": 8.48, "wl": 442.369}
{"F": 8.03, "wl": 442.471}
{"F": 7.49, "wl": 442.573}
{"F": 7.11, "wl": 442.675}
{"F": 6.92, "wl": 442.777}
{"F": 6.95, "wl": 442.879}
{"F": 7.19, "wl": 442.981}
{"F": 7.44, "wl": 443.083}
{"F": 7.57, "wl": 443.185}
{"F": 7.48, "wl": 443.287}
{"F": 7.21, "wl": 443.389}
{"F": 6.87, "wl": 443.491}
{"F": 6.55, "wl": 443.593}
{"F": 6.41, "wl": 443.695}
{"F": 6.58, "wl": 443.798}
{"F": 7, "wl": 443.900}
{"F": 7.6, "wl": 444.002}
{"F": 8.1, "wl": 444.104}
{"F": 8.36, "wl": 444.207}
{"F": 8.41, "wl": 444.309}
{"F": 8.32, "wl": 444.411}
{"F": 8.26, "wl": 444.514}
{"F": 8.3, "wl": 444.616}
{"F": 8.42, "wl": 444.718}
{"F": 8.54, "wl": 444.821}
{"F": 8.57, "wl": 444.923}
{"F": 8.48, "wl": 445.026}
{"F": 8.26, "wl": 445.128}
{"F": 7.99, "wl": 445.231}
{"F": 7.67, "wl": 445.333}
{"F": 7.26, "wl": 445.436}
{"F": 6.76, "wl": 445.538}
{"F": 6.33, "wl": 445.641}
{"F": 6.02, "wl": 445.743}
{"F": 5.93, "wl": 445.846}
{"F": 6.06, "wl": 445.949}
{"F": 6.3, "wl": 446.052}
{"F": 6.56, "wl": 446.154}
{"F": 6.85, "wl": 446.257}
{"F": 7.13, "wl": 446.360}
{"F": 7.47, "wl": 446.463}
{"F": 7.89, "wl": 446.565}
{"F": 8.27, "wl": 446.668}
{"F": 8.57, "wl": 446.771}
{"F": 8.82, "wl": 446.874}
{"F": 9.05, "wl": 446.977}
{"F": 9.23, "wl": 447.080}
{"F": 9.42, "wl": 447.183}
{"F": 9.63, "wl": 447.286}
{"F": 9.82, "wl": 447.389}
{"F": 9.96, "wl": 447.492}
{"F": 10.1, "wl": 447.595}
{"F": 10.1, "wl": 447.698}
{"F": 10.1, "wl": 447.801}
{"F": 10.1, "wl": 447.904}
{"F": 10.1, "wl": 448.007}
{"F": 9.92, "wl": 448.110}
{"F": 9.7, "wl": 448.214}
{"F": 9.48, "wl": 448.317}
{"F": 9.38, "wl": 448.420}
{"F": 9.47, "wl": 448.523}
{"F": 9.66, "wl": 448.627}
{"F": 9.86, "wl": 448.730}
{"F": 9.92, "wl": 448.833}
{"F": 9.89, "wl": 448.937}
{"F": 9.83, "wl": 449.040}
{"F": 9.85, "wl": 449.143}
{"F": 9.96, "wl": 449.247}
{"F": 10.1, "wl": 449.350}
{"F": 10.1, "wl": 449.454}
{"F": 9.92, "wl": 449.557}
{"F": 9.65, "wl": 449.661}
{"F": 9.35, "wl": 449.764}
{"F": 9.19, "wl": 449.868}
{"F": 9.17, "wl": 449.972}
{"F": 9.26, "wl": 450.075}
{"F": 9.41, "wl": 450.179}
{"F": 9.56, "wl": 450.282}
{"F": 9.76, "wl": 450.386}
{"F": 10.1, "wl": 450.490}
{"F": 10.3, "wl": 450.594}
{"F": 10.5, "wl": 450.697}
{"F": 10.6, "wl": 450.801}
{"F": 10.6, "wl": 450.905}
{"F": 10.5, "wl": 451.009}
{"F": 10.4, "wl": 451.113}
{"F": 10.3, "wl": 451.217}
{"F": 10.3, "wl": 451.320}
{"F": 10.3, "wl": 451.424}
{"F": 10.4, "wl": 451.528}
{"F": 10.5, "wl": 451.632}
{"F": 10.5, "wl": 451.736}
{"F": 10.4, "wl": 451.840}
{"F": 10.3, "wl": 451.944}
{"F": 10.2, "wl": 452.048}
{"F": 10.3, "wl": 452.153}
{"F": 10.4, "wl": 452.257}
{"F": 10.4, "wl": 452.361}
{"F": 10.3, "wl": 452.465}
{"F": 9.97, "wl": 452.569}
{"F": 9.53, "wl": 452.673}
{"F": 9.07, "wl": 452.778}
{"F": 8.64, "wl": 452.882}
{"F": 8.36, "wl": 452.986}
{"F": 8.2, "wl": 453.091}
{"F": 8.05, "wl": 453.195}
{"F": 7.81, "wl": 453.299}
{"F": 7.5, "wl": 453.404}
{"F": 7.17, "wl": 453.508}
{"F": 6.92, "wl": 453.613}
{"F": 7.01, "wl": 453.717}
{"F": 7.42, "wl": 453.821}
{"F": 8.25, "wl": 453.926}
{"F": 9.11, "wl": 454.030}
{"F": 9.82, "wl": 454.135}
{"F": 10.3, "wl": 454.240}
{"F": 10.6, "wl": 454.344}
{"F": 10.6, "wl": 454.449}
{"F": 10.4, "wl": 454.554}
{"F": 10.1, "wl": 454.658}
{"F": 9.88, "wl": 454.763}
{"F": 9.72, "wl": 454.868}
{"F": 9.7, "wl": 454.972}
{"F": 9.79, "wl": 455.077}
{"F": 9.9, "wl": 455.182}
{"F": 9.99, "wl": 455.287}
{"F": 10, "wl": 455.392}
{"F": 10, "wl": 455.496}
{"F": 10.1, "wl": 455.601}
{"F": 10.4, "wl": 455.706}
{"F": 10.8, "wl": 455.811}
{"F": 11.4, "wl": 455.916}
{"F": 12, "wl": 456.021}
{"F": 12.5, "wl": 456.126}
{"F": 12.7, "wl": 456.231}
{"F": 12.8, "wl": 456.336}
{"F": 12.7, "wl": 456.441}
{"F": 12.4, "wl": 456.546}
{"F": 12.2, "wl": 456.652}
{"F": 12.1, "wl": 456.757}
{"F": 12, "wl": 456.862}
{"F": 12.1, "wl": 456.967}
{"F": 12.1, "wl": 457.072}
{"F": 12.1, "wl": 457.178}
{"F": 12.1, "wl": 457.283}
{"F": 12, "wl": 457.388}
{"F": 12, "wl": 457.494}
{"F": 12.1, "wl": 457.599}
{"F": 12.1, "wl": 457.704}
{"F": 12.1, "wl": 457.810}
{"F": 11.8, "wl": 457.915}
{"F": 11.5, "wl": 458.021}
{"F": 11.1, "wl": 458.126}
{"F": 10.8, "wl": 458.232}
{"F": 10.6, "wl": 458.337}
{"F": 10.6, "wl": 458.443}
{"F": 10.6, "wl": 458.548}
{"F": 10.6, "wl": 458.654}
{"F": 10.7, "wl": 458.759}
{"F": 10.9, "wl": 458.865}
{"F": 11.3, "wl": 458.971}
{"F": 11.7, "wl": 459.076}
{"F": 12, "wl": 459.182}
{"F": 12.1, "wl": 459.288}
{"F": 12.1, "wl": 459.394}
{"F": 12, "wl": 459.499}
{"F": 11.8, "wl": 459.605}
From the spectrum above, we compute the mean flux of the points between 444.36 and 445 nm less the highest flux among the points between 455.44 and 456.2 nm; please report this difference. -4.1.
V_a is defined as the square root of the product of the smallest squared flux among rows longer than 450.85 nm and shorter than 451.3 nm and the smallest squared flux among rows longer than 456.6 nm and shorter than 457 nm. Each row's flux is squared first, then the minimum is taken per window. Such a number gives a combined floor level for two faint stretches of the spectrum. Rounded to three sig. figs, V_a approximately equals 124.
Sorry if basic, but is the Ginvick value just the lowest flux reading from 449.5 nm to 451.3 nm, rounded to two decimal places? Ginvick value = 9.17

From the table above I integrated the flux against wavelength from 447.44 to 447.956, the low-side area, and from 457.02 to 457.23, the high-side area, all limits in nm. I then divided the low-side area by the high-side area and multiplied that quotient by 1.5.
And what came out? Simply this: 3.1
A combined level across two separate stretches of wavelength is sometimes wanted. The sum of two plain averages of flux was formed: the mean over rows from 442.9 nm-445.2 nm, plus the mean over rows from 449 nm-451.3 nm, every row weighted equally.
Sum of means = 18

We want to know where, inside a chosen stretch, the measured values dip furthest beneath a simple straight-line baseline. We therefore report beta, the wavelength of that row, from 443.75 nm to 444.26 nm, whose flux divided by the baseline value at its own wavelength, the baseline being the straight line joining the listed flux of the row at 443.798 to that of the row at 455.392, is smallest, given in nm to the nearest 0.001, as 443.798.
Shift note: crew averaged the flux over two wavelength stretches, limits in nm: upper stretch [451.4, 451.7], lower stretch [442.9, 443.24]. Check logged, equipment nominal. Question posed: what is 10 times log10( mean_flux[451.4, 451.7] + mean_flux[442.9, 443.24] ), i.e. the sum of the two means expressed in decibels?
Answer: 12.5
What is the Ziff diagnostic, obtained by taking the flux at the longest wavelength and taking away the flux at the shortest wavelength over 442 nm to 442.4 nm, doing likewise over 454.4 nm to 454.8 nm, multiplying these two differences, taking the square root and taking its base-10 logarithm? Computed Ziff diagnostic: -0.72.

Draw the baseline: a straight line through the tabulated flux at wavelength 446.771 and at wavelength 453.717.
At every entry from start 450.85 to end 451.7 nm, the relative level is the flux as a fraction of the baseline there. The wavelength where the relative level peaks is 451.632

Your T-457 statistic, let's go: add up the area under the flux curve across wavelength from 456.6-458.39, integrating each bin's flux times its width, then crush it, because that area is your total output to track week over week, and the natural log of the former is 3.05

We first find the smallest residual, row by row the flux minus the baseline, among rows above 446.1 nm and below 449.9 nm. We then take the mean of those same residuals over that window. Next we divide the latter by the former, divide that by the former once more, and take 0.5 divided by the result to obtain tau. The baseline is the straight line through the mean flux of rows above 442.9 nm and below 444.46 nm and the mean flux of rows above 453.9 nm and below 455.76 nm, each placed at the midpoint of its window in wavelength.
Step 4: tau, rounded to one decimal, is 1.1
